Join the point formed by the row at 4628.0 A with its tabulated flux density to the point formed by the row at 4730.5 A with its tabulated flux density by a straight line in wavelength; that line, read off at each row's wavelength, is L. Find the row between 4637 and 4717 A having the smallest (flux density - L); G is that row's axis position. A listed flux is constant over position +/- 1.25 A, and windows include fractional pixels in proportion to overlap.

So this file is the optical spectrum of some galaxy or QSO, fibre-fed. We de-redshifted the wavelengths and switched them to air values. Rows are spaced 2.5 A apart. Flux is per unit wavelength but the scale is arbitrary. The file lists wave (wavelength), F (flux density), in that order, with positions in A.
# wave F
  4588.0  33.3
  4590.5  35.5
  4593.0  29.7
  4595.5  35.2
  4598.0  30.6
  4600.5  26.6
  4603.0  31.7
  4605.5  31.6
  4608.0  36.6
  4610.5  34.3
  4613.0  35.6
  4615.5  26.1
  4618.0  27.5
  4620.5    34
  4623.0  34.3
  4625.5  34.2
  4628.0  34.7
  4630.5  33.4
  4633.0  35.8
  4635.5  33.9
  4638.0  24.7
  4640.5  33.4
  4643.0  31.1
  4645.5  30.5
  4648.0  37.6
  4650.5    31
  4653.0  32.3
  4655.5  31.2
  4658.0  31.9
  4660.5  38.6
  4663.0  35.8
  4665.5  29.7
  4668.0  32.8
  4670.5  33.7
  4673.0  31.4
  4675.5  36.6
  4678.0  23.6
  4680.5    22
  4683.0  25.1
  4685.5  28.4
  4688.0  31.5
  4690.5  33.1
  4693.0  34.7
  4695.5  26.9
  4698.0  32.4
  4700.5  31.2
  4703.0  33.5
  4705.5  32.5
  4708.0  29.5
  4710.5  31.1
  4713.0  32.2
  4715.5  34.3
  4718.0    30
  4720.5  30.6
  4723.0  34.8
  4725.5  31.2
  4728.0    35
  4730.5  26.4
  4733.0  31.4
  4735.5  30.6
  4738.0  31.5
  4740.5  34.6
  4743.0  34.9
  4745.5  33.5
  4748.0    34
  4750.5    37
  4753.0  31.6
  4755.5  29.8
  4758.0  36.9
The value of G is 4638.0 A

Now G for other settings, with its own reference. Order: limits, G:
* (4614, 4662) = 4615.5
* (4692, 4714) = 4695.5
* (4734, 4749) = 4735.5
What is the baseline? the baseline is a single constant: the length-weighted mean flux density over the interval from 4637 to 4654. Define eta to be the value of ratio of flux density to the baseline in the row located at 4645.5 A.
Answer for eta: 0.97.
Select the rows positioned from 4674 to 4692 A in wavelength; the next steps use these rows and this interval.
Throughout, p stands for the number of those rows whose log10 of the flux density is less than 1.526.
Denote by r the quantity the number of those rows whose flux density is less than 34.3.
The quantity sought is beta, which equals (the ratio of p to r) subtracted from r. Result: 5.0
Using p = 6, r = 6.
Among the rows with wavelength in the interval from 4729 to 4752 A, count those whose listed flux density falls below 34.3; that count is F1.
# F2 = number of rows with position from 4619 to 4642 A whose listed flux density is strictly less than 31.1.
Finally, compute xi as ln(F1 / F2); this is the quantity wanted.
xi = 1.8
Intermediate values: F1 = 6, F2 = 1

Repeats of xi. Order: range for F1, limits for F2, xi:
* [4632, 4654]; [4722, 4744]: 1.3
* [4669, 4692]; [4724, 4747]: 1.4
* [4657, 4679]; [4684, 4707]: 1.1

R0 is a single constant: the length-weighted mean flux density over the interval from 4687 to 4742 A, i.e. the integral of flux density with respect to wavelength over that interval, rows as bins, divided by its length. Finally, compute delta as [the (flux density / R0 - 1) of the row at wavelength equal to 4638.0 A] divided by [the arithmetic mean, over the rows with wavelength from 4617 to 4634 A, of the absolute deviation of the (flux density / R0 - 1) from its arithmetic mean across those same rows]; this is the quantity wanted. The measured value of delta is -4.2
